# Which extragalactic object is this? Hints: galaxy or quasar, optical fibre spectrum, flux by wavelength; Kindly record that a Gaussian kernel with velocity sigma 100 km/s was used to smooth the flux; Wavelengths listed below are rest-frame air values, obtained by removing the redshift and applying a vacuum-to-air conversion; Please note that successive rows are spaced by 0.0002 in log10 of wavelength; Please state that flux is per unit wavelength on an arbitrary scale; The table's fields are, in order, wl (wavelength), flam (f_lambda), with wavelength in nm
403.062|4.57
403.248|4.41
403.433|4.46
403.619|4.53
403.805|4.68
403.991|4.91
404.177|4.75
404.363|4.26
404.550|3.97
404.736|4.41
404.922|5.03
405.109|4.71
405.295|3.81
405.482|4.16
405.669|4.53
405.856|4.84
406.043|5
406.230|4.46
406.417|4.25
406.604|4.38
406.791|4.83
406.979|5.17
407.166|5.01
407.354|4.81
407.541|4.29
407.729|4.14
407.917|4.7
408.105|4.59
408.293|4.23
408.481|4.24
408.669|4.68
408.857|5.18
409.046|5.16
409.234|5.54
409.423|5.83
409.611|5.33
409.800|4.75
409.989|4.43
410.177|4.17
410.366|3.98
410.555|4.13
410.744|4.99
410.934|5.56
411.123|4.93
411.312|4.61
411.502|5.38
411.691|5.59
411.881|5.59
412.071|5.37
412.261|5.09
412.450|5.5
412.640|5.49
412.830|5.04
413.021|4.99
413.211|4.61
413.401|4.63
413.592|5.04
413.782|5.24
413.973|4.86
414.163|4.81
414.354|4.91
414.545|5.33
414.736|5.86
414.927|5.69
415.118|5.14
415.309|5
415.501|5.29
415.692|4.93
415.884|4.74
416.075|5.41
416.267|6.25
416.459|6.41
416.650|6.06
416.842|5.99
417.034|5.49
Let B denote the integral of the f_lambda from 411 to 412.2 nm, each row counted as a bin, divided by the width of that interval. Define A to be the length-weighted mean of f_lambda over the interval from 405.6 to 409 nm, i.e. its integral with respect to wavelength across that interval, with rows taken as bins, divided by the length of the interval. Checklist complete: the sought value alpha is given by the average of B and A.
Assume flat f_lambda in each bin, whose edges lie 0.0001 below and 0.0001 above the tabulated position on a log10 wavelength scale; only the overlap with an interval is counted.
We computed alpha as 4.94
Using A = 4.64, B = 5.2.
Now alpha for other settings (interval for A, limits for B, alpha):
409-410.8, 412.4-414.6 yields 4.92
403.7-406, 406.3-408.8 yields 4.54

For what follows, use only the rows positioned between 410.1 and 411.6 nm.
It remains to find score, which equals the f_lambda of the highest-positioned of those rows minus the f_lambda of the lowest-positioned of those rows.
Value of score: 1.2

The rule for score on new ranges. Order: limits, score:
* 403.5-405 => 0.5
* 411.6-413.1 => -0.6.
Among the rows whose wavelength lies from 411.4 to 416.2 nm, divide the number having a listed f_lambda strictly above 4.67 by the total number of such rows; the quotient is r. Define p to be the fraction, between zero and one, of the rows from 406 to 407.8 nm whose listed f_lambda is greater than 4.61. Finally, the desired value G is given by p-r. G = -0.42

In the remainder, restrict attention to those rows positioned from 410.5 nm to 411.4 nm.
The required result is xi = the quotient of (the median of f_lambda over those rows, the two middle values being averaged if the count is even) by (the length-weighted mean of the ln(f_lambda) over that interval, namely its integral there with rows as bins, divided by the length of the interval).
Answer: 3.12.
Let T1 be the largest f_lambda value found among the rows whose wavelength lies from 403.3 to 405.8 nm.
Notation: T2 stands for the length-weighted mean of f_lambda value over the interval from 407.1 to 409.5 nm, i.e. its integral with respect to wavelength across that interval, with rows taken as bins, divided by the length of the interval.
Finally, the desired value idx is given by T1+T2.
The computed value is 9.8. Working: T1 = 5.03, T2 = 4.8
